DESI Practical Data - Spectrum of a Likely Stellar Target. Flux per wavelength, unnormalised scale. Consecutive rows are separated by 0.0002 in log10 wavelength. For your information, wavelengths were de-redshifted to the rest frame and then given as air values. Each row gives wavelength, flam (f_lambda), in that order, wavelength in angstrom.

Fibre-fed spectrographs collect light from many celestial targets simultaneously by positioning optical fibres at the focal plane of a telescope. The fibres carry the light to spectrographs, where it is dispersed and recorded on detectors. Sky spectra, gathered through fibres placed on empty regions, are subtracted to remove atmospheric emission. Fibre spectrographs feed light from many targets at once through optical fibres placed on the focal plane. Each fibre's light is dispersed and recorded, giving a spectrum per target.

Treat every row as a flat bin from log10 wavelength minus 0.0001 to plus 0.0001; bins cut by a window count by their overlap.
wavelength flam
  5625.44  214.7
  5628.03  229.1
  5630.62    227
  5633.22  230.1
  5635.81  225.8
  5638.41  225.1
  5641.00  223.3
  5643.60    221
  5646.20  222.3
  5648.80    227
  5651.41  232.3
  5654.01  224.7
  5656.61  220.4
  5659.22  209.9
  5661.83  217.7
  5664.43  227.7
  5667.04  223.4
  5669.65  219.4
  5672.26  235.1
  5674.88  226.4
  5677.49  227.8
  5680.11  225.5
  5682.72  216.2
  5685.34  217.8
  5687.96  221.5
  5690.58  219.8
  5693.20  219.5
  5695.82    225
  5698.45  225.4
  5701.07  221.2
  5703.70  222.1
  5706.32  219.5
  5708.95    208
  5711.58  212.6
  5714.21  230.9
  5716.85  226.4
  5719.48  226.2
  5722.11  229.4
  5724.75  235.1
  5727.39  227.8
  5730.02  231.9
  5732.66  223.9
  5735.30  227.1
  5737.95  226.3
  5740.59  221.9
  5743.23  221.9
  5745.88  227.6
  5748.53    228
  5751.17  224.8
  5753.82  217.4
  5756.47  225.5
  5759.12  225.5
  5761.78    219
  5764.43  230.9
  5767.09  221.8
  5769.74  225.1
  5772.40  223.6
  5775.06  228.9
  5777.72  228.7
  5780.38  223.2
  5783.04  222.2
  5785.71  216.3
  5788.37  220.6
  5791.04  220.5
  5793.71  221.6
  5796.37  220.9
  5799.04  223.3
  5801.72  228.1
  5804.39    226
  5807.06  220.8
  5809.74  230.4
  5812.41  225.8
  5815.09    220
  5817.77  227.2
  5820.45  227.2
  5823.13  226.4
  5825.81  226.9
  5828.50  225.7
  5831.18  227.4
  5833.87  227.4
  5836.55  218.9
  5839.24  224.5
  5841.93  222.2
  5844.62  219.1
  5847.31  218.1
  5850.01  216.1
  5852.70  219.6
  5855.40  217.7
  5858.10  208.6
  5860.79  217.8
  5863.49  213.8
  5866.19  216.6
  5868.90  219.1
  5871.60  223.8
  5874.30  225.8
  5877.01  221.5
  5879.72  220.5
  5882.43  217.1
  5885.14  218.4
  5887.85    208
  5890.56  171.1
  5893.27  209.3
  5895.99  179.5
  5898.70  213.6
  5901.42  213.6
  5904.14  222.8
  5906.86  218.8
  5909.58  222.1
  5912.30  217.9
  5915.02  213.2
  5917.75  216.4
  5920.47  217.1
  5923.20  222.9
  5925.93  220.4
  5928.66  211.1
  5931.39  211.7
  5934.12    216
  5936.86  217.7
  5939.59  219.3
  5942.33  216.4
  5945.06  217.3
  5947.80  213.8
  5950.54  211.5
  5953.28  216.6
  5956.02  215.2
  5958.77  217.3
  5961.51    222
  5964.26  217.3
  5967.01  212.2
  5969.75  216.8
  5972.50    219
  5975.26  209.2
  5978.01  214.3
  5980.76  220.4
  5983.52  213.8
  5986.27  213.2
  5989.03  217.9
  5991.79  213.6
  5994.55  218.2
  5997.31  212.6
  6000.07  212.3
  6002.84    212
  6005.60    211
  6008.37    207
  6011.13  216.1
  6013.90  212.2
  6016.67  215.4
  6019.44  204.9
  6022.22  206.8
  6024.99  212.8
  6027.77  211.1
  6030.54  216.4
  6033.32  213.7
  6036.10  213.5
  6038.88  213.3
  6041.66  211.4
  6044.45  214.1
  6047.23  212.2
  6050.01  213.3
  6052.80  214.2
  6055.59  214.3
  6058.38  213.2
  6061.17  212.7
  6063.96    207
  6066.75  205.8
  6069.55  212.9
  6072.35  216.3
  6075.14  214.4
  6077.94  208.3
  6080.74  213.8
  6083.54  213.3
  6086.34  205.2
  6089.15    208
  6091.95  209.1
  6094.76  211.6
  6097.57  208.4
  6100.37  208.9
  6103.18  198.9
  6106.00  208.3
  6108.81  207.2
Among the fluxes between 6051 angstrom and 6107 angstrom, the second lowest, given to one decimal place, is 205.2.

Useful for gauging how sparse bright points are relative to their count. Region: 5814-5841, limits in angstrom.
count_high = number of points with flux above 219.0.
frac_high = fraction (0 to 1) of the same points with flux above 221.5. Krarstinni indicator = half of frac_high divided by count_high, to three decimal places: 0.044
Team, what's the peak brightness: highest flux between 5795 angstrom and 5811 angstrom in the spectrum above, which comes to 230.4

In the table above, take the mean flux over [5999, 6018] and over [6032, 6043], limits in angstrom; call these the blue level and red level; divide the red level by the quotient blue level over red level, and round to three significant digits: 214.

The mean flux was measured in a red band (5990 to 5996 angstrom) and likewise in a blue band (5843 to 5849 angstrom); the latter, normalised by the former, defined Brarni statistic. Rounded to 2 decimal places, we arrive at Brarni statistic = 1.01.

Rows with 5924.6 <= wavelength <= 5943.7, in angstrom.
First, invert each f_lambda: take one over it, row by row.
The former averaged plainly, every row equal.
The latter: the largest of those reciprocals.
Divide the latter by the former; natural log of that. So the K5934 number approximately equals 0.023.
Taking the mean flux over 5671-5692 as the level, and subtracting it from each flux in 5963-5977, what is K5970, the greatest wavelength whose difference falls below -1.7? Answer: 5975.26 angstrom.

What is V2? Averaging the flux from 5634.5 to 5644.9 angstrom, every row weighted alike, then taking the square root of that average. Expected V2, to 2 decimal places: 14.96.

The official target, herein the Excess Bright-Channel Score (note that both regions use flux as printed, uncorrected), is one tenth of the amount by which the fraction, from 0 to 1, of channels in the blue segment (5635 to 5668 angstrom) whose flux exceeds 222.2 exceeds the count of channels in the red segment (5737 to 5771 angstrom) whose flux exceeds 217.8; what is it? -1.1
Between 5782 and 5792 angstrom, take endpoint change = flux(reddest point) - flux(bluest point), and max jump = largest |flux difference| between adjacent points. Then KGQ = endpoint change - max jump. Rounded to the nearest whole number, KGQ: -8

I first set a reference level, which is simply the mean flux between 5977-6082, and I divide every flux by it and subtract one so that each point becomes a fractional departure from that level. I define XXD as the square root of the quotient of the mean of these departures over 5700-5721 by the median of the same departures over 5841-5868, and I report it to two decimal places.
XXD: 1.28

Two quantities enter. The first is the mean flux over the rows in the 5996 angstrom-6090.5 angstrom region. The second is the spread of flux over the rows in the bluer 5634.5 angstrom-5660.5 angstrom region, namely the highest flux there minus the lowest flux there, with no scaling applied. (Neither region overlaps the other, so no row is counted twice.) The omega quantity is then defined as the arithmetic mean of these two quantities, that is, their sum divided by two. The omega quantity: 117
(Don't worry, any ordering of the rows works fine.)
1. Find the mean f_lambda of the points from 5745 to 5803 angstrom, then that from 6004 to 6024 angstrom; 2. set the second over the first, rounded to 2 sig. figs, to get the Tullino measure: 0.94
